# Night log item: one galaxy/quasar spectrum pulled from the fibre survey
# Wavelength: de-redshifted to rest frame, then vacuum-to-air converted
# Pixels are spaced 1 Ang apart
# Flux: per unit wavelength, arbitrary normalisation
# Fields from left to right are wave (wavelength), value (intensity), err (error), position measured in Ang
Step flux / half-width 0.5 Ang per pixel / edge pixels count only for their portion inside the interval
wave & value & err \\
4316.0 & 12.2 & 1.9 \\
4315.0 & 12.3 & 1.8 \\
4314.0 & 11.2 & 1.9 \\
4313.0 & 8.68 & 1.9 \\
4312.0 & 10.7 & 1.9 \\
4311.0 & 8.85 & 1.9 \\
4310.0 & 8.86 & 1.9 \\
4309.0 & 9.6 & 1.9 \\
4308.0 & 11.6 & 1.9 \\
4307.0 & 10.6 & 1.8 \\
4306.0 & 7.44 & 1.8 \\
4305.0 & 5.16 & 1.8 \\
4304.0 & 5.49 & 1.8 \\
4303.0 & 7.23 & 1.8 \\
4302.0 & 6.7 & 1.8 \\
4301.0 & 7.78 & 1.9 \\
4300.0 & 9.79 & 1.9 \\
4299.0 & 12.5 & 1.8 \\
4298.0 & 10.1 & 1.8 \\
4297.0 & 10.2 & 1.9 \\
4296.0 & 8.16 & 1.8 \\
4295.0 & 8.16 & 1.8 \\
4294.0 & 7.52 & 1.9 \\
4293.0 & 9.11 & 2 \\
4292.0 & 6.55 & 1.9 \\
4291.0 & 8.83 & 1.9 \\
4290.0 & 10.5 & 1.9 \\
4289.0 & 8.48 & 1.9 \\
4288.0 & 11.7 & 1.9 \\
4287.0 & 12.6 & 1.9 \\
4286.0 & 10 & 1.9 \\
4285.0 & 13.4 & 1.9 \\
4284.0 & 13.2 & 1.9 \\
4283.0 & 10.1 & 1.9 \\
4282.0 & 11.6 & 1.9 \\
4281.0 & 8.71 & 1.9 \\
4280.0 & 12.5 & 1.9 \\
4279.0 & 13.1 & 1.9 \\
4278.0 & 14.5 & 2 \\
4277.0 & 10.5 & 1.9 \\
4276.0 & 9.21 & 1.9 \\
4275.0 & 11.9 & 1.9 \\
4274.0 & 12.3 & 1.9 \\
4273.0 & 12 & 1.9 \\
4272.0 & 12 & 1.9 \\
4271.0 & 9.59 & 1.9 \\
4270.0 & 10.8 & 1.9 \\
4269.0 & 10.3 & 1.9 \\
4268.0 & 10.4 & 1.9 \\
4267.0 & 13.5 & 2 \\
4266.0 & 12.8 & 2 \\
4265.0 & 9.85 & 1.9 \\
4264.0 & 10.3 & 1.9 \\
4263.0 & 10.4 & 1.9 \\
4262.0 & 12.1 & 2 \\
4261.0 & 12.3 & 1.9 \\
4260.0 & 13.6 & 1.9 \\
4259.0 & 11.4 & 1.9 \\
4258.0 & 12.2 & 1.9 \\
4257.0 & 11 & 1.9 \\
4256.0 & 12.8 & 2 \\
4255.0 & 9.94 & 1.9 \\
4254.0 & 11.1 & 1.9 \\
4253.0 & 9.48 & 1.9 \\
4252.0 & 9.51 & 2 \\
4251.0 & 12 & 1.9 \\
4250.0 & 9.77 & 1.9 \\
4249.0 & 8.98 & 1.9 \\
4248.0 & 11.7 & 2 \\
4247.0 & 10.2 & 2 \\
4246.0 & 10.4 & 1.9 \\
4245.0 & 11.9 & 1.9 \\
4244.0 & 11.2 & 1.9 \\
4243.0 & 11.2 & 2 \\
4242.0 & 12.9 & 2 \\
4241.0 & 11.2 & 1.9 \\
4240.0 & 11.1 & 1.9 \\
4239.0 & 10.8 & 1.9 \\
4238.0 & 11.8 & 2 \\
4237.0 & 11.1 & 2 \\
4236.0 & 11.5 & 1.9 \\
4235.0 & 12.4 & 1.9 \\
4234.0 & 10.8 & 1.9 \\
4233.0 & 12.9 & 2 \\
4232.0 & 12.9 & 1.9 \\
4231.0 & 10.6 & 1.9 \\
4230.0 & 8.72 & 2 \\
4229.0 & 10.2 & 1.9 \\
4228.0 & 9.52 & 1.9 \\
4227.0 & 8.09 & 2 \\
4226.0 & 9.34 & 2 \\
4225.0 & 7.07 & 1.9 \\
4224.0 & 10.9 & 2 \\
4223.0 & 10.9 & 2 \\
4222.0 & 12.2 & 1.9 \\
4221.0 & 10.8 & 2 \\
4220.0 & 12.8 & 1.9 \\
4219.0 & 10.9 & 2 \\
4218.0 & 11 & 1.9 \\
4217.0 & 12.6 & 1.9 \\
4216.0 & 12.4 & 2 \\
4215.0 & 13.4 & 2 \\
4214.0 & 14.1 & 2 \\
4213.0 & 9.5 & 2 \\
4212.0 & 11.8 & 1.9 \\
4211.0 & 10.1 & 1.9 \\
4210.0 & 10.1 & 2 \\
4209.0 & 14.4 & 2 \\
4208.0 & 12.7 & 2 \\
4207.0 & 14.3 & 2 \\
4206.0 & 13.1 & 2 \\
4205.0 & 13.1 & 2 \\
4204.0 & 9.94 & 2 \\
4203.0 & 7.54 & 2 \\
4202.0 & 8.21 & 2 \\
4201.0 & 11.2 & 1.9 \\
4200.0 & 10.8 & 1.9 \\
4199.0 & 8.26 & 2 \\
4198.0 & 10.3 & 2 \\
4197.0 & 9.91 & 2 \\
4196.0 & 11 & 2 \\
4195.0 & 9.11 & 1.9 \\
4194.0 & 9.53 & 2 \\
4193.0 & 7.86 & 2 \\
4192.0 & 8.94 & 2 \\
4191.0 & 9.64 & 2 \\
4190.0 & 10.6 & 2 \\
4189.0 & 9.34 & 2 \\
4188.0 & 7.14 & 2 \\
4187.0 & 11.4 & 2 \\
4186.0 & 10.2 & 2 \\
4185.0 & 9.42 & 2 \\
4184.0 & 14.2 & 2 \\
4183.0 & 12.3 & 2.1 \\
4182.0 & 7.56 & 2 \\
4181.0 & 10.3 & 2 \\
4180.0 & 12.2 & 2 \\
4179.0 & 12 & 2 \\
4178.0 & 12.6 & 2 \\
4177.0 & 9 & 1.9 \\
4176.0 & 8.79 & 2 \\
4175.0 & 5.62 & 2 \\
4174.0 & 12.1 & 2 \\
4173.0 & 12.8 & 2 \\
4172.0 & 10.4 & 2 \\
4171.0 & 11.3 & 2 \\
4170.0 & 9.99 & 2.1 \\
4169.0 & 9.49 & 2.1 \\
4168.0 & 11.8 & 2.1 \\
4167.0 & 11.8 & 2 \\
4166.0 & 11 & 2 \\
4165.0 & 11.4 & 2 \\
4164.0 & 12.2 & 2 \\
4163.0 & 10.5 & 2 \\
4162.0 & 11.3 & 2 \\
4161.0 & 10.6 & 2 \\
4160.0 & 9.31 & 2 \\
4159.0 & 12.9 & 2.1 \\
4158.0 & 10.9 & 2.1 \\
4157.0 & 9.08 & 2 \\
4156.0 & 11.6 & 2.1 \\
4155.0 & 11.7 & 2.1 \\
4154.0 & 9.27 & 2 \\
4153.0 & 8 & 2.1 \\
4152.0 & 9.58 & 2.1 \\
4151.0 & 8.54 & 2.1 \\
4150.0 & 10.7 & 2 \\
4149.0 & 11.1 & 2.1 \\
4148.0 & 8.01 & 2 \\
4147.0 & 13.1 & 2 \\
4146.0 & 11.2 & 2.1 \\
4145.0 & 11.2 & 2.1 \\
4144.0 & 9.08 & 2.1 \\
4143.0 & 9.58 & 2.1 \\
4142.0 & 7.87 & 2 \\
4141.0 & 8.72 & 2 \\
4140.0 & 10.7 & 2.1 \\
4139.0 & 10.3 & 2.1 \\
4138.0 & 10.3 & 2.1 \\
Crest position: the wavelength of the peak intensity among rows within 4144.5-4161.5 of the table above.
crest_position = 4147.0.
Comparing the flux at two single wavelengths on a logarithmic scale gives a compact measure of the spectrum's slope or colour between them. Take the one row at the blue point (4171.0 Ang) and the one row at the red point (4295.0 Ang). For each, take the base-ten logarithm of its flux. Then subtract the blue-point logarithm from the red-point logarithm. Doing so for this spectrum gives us -0.14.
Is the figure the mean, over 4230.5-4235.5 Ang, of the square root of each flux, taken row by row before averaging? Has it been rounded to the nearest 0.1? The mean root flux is 3.4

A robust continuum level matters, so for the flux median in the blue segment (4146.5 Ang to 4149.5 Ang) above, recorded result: 11.1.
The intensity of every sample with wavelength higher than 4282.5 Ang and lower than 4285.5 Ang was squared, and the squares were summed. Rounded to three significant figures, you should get 456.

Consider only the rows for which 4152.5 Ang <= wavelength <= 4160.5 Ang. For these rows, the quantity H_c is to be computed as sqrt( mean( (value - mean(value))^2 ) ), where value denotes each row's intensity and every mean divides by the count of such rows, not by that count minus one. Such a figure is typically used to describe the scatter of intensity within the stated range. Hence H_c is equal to 1.6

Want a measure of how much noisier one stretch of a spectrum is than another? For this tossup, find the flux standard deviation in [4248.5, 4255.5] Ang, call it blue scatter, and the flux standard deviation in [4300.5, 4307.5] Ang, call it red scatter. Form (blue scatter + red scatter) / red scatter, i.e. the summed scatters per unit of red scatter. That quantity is 1.6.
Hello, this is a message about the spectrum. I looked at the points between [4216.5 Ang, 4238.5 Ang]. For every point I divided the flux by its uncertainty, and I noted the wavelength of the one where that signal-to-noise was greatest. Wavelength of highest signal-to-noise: 4232.0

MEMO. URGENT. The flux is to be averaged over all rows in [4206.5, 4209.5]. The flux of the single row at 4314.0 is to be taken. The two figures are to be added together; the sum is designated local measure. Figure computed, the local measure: 25.0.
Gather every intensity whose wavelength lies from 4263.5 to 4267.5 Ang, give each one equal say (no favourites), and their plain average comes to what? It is 11.6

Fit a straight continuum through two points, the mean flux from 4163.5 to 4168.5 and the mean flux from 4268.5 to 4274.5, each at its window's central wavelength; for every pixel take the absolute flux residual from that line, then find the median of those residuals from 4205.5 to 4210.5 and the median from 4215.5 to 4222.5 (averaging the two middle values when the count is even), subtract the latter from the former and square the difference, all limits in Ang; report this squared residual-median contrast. 0.7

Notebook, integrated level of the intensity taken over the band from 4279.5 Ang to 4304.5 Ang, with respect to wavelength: 241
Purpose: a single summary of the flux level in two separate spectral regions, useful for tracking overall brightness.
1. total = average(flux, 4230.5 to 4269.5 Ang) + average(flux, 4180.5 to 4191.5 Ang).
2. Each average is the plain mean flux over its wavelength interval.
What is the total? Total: 21.5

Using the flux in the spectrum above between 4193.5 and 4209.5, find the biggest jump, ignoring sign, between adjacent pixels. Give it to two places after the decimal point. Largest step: 3.16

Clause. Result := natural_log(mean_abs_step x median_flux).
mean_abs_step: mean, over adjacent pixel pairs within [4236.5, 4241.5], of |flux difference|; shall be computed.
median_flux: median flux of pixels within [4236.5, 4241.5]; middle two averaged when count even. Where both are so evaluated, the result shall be 1.76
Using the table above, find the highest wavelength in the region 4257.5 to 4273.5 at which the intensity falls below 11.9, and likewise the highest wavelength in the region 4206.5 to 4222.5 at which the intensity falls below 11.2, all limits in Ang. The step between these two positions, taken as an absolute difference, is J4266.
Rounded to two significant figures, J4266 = 50 Ang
